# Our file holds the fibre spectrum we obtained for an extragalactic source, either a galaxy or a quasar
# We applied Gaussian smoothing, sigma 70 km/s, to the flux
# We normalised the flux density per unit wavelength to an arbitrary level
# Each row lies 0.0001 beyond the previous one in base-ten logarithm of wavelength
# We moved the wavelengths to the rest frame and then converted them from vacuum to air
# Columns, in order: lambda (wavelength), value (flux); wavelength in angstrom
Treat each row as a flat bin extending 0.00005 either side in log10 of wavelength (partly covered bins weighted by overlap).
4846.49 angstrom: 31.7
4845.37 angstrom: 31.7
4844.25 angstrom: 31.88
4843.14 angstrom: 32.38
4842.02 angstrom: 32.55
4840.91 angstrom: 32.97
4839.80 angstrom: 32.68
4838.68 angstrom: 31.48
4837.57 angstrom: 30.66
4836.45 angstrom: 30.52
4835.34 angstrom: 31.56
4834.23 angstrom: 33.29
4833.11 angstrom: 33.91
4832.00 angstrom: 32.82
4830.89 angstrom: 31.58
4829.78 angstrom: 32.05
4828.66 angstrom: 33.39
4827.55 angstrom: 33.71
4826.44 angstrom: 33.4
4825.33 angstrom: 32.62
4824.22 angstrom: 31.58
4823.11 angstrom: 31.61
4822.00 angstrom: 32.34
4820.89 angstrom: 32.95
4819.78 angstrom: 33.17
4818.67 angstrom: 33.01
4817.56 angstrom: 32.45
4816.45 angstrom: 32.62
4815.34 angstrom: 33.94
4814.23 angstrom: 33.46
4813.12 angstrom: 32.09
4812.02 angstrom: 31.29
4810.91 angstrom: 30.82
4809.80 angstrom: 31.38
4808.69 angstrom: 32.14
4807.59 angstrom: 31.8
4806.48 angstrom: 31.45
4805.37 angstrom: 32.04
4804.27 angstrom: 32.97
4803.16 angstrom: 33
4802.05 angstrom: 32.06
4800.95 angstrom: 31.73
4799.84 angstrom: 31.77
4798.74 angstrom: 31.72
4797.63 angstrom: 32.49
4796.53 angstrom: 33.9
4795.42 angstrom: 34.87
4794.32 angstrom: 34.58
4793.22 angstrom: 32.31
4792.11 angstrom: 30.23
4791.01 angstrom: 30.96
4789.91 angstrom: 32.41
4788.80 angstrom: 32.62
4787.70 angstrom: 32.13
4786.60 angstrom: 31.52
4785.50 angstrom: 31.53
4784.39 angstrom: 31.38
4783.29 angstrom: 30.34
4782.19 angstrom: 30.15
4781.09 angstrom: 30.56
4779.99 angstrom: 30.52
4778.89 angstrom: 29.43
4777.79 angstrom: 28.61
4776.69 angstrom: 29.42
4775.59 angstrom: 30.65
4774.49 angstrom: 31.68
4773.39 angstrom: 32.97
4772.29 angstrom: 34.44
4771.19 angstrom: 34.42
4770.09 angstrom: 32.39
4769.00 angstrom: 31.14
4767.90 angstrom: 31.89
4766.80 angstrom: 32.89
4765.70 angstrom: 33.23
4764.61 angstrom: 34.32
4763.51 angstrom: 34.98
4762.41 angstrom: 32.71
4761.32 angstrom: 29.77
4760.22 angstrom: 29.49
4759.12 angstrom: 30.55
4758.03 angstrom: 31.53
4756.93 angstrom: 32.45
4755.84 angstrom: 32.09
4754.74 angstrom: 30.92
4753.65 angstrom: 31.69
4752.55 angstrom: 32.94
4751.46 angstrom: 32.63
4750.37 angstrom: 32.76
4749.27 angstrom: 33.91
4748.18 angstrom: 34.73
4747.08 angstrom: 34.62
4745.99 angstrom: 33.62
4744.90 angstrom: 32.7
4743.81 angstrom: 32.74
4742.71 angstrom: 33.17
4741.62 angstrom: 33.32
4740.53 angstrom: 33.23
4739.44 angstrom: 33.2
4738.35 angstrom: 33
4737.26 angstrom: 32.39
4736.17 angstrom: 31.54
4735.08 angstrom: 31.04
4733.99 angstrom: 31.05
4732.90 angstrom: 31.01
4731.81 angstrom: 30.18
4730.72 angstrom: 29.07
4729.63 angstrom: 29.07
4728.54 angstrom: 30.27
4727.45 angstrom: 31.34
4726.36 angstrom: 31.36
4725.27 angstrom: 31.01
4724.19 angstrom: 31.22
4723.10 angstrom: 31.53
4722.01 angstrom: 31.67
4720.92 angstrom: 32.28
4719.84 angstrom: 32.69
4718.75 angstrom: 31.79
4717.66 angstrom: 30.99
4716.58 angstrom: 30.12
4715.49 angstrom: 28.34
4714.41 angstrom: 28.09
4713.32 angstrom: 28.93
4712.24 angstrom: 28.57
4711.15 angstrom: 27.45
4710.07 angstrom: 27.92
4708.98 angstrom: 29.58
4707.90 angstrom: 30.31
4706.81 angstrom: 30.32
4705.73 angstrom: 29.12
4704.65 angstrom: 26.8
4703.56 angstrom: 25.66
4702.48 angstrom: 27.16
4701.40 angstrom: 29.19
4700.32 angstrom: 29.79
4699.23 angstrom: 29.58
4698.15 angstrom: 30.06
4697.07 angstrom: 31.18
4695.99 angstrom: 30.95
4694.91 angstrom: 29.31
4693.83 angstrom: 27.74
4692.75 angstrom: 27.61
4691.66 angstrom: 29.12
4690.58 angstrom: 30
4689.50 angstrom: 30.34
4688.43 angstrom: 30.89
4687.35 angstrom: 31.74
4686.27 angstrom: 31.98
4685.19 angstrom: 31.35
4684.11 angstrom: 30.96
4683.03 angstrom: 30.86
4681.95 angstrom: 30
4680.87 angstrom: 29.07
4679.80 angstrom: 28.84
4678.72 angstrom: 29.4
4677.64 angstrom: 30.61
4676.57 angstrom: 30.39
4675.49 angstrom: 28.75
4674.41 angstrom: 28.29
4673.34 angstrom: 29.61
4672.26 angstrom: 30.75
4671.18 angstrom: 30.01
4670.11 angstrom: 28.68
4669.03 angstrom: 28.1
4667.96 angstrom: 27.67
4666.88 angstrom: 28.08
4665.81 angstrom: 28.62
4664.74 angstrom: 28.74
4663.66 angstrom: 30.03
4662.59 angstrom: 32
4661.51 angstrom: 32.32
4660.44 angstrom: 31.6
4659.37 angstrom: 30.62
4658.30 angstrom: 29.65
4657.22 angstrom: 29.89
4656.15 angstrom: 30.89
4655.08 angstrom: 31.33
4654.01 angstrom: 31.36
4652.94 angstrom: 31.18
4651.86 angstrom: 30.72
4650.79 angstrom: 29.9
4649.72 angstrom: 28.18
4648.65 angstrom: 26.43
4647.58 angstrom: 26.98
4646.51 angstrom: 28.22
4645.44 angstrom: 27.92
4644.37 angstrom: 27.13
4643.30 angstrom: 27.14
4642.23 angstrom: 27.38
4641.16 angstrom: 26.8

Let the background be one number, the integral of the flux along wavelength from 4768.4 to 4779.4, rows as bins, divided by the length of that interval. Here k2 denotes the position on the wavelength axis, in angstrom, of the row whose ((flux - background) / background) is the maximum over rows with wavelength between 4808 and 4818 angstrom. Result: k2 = 4815.34 angstrom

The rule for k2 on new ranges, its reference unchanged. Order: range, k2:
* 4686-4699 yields 4686.27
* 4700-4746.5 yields 4745.99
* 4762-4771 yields 4763.51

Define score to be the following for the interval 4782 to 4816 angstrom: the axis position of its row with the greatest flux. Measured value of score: 4795.42 angstrom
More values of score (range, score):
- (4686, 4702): 4686.27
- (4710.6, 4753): 4748.18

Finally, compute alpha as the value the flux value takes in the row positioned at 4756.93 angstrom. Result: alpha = 32.45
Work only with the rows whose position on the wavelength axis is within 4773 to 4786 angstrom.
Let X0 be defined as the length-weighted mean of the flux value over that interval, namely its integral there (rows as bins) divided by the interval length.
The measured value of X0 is 30.6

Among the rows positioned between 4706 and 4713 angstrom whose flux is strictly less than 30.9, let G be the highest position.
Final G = 4712.24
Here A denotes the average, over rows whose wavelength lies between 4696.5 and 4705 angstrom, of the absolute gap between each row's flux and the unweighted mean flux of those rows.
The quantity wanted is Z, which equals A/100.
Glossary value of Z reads 0.016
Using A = 1.6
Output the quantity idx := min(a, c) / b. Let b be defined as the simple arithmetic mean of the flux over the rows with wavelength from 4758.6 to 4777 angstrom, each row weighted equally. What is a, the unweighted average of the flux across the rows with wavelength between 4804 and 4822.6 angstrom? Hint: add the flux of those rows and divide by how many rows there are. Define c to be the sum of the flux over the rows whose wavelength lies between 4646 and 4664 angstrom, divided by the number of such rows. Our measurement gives 0.93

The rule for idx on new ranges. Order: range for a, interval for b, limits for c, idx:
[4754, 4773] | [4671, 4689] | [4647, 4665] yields 1.00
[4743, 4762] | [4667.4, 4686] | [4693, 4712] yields 0.98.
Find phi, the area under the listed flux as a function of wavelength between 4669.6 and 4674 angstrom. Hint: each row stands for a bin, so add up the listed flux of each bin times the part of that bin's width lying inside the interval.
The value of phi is 131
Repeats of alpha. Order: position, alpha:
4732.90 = 31.01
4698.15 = 30.06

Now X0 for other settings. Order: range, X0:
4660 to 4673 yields 29.7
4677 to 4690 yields 30.5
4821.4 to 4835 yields 32.7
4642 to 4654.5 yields 28.5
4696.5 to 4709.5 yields 29.1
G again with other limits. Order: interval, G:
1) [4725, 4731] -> 4730.72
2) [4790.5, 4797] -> 4792.11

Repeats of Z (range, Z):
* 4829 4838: 0.010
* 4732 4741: 0.009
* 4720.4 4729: 0.004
